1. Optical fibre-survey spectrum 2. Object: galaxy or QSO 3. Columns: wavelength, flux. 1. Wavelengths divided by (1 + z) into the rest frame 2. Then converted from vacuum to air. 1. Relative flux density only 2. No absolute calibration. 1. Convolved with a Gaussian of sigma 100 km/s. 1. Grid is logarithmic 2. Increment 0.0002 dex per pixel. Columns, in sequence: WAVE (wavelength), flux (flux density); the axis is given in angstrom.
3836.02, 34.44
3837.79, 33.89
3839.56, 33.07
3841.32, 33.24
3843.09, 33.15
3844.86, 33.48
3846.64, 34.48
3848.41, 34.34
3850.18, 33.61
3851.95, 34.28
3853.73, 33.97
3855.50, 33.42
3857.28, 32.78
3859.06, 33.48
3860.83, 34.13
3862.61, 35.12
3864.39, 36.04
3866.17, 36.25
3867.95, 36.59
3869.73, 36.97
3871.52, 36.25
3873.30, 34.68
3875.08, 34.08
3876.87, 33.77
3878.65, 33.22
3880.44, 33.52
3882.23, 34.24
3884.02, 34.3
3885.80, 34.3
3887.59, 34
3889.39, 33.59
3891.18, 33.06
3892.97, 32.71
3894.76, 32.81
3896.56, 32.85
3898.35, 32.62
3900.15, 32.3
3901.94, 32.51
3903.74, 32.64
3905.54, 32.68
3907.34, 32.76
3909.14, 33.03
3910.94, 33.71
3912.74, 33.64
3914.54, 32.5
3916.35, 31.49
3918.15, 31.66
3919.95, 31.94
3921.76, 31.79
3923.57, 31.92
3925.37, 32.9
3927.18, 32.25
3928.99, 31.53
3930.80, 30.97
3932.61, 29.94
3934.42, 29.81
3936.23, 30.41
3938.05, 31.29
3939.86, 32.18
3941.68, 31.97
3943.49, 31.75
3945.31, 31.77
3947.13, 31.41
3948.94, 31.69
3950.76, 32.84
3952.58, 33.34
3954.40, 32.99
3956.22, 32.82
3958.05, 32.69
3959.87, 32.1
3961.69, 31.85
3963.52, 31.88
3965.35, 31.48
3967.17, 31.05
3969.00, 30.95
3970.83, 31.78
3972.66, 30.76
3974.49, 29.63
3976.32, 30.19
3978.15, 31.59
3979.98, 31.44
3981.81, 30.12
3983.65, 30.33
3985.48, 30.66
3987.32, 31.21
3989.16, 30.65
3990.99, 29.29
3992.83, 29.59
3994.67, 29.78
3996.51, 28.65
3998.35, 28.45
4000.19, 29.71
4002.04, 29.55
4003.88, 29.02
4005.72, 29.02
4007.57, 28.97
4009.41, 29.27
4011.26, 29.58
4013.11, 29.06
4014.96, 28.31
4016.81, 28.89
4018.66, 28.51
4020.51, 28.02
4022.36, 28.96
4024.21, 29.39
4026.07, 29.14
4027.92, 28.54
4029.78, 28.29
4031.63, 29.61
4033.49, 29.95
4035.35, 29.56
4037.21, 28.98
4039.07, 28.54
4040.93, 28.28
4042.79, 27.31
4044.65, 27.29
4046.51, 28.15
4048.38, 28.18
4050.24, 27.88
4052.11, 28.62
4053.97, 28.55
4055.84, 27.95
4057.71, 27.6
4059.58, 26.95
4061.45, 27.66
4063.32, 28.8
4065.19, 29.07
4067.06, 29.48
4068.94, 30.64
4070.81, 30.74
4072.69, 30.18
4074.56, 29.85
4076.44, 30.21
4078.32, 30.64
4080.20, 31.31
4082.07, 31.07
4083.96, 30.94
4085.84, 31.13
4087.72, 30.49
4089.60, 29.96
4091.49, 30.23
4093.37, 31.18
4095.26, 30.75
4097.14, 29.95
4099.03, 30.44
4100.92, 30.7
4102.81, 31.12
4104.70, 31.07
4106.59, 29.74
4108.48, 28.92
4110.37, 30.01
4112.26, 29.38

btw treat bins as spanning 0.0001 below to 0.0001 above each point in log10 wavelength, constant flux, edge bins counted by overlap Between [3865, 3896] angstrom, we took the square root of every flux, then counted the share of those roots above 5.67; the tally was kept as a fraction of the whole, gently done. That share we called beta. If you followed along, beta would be 1.0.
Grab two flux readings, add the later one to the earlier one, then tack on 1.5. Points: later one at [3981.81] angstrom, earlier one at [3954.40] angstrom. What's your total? 64.6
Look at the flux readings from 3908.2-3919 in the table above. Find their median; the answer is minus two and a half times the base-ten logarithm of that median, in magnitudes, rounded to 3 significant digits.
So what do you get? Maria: -3.79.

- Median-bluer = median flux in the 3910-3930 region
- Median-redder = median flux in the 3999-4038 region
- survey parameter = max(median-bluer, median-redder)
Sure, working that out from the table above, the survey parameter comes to 31.9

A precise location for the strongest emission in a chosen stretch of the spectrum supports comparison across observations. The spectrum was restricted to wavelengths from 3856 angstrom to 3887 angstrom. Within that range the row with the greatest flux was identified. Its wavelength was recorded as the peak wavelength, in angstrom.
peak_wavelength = 3869.73 angstrom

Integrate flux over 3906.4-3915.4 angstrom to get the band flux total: 298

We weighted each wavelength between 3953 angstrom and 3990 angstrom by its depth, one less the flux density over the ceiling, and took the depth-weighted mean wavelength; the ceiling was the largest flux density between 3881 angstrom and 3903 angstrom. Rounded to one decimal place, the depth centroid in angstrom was 3974.2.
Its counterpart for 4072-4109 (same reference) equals 4090.9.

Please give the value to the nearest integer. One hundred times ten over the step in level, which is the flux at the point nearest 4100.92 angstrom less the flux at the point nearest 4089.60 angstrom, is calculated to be 1351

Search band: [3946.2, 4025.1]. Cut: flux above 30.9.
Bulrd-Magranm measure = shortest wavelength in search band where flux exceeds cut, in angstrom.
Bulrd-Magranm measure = 3947.13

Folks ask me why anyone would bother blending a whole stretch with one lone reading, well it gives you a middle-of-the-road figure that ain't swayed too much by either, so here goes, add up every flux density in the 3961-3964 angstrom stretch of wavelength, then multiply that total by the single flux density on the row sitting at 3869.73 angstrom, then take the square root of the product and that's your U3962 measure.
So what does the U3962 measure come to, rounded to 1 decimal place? 48.5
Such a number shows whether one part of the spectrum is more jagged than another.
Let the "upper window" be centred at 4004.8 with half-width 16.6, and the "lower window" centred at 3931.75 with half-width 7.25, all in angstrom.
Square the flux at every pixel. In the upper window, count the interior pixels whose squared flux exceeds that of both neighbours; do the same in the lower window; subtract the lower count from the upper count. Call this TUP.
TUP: 4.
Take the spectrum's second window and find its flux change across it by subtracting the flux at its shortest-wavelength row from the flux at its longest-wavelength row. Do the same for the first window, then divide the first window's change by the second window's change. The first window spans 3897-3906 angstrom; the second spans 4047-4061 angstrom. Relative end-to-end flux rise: 0.0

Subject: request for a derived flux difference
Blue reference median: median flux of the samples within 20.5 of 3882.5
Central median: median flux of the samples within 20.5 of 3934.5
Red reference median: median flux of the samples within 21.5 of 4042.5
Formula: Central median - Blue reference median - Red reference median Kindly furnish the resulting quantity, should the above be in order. -30.8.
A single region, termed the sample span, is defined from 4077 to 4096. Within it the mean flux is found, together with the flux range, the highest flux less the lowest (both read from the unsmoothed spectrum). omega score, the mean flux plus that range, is 32.1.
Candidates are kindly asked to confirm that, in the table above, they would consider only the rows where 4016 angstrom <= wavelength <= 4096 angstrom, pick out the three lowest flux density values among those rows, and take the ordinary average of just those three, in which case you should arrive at 27.2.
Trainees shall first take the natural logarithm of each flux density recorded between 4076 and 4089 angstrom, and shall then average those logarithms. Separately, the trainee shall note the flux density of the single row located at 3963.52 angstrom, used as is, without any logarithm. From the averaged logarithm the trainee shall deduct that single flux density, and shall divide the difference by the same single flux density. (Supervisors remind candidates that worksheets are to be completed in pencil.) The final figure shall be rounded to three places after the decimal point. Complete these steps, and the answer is -0.892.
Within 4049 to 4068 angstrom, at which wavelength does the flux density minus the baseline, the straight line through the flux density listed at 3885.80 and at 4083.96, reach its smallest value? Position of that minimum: 4059.58 angstrom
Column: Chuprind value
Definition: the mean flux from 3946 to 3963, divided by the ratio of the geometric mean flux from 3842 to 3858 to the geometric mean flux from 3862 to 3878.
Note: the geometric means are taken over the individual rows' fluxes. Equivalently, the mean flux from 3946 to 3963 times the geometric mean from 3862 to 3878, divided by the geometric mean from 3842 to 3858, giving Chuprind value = 34.1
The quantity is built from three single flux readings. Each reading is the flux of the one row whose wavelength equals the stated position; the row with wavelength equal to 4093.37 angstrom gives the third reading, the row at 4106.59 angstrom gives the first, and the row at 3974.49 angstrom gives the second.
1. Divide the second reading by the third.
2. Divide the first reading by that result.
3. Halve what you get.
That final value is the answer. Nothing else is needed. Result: 15.6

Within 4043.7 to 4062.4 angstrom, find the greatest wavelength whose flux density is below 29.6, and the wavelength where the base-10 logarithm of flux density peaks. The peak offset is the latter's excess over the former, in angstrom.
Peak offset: -9.3 angstrom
